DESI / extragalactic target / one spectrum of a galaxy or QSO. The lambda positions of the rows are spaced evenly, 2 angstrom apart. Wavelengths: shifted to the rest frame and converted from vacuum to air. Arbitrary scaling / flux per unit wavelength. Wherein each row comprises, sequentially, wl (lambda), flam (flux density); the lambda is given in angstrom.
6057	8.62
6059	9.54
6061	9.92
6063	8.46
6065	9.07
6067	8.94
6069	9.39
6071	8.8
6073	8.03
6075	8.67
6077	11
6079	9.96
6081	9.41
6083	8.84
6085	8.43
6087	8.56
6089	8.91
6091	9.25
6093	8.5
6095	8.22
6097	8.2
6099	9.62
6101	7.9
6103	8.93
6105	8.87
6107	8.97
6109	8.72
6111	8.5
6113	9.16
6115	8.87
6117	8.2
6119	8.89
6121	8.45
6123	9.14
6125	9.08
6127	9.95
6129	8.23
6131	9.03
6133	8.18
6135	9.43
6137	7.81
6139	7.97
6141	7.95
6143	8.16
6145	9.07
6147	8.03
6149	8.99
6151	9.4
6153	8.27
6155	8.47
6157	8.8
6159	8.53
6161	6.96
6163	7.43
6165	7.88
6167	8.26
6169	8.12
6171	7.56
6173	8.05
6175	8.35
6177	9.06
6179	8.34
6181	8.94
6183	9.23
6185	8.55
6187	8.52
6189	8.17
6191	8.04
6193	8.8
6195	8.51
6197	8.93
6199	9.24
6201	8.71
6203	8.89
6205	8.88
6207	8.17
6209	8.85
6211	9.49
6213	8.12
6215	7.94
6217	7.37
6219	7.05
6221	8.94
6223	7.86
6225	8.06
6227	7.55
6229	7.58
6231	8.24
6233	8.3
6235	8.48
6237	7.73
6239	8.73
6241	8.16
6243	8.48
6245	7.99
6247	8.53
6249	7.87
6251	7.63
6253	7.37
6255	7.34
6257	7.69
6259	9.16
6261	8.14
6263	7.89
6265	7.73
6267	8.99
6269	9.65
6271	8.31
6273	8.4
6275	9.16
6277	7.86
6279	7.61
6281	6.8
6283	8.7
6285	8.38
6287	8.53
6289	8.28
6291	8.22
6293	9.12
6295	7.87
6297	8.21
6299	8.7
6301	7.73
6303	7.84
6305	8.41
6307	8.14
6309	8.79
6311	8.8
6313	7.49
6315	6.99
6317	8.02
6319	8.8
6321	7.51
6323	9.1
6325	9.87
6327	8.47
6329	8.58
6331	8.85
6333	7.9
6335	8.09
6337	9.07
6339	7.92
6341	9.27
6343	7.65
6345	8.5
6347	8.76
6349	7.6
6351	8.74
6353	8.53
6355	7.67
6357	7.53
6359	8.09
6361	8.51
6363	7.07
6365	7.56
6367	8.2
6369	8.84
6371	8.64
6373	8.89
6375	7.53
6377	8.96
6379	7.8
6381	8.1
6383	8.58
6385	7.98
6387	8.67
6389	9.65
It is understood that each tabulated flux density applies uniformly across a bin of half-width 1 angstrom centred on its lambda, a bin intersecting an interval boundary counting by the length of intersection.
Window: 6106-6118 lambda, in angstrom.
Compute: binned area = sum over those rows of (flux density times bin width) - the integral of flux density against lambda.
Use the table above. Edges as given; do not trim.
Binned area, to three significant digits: 105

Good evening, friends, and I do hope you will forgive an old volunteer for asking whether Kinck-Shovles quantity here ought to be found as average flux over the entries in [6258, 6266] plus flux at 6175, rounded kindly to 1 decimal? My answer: 16.6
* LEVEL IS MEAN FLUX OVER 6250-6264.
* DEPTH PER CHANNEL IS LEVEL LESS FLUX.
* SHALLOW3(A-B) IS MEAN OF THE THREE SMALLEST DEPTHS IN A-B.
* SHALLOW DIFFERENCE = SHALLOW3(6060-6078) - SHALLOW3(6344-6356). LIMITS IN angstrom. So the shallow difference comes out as -1.4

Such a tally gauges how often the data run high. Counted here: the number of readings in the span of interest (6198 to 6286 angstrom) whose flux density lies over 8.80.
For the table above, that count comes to 10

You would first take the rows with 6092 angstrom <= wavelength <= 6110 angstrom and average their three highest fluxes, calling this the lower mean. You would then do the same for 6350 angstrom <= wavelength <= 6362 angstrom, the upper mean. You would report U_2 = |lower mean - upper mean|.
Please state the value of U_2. 0.58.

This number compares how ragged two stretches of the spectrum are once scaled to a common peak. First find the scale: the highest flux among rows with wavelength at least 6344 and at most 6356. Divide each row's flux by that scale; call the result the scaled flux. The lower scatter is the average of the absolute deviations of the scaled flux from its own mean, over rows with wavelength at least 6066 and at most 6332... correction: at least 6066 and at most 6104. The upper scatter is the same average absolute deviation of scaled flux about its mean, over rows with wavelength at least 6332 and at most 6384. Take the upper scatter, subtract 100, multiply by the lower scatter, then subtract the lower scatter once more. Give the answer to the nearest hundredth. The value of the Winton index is -6.19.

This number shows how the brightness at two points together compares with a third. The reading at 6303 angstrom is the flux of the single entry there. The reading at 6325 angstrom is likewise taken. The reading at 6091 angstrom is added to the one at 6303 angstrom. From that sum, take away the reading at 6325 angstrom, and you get 7.2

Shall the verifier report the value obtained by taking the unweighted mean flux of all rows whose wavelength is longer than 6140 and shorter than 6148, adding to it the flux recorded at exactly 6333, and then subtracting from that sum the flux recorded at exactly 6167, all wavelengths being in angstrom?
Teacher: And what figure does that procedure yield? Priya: 7.9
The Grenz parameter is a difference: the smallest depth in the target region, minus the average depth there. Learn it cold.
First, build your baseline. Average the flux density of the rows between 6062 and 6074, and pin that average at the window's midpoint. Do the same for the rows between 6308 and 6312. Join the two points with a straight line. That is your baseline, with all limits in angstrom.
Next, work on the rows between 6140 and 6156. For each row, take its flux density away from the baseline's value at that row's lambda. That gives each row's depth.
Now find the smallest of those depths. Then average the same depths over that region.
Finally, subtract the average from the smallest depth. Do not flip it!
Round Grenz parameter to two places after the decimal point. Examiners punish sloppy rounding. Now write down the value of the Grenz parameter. -0.86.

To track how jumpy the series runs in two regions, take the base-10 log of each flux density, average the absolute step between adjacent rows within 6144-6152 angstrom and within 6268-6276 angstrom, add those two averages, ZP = 0.076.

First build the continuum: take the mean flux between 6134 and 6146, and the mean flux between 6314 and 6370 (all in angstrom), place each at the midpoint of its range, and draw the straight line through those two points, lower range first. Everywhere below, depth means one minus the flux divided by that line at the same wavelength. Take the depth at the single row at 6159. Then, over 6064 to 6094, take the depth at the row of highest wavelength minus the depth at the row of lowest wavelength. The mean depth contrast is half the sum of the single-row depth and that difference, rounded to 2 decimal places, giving 0.02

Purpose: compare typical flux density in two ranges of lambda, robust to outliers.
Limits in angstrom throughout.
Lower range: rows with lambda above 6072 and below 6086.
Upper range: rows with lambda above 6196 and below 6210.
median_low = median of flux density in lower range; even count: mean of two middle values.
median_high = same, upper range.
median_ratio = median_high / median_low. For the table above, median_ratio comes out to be 1.00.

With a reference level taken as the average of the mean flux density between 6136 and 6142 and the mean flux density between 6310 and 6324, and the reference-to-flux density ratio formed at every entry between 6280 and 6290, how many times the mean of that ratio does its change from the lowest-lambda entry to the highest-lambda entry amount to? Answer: -0.21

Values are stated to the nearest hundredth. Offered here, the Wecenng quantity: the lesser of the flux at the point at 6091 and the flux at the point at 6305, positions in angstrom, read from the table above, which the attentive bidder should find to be 8.41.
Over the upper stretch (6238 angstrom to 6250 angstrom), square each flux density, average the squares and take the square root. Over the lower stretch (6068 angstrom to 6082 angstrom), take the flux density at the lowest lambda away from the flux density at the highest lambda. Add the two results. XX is 8.3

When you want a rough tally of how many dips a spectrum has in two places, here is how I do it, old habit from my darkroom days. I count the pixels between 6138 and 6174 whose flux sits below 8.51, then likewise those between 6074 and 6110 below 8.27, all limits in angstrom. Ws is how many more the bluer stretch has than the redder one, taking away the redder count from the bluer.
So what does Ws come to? -10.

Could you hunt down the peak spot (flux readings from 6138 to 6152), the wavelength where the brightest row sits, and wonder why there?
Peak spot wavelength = 6151 angstrom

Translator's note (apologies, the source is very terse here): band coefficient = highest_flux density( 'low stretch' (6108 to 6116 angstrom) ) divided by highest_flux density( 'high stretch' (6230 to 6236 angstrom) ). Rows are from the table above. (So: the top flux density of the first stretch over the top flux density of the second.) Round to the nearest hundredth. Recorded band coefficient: 1.08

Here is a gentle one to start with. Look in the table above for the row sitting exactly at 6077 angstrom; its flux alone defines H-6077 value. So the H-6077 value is 11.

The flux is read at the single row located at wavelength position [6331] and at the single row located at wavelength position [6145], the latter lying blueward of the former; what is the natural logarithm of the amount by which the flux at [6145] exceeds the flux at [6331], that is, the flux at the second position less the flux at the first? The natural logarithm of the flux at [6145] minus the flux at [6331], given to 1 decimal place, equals -1.5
